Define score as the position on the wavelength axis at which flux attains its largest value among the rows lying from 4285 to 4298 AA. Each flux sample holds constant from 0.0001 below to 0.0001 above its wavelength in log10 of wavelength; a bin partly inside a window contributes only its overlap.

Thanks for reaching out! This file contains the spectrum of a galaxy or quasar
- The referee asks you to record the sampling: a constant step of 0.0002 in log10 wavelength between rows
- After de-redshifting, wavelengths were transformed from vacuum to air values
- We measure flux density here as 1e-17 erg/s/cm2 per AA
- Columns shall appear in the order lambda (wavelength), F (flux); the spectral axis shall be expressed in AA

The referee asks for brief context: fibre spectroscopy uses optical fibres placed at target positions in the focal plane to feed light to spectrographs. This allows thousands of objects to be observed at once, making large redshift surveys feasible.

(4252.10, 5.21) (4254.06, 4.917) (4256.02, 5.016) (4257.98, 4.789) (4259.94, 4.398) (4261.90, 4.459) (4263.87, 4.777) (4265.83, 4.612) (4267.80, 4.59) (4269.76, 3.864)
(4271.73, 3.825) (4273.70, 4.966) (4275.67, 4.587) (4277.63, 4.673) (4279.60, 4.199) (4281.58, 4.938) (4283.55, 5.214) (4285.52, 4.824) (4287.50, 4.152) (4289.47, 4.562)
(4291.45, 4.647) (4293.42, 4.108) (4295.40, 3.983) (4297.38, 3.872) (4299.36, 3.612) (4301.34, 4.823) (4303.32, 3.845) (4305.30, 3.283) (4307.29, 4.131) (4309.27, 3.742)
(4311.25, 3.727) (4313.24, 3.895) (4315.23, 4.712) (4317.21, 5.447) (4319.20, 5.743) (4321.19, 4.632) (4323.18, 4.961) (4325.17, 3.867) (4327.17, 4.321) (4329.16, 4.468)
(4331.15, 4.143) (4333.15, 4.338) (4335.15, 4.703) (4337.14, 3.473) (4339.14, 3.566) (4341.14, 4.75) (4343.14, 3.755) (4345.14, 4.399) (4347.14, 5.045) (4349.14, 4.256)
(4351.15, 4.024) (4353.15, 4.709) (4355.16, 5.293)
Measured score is 4285.52 AA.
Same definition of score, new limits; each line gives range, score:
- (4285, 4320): 4319.20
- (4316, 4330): 4319.20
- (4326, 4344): 4341.14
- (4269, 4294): 4283.55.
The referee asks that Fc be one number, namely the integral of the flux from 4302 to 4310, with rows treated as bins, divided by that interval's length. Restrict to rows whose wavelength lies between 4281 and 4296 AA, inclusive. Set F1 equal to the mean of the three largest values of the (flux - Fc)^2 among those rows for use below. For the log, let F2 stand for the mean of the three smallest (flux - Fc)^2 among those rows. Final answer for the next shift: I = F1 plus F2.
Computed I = 1.5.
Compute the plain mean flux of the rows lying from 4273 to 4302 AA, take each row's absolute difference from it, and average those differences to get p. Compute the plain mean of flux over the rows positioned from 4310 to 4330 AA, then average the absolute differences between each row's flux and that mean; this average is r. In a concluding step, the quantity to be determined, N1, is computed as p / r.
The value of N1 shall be 0.75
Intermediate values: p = 0.392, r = 0.52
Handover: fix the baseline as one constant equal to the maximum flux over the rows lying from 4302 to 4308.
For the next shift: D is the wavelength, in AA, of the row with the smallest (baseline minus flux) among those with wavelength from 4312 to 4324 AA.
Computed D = 4319.20 AA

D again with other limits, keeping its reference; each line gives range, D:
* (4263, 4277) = 4273.70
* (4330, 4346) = 4341.14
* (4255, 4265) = 4256.02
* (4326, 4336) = 4335.15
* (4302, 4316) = 4315.23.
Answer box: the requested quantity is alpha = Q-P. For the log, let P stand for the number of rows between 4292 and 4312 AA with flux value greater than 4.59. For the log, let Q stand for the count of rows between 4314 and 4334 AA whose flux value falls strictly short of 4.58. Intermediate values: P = 1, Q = 5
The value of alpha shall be 4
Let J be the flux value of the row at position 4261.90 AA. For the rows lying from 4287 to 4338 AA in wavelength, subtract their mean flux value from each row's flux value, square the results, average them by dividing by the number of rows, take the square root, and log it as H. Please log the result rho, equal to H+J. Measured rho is 5.0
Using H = 0.57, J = 4.459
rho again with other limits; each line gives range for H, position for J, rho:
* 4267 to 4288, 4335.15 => 5.1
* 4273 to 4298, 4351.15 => 4.4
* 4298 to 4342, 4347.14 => 5.7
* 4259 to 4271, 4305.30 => 3.6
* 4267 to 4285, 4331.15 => 4.6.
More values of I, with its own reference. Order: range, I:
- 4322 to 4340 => 0.9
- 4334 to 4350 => 1.2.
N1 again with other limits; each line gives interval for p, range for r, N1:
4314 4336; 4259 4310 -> 0.98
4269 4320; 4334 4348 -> 0.95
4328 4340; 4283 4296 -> 1.11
